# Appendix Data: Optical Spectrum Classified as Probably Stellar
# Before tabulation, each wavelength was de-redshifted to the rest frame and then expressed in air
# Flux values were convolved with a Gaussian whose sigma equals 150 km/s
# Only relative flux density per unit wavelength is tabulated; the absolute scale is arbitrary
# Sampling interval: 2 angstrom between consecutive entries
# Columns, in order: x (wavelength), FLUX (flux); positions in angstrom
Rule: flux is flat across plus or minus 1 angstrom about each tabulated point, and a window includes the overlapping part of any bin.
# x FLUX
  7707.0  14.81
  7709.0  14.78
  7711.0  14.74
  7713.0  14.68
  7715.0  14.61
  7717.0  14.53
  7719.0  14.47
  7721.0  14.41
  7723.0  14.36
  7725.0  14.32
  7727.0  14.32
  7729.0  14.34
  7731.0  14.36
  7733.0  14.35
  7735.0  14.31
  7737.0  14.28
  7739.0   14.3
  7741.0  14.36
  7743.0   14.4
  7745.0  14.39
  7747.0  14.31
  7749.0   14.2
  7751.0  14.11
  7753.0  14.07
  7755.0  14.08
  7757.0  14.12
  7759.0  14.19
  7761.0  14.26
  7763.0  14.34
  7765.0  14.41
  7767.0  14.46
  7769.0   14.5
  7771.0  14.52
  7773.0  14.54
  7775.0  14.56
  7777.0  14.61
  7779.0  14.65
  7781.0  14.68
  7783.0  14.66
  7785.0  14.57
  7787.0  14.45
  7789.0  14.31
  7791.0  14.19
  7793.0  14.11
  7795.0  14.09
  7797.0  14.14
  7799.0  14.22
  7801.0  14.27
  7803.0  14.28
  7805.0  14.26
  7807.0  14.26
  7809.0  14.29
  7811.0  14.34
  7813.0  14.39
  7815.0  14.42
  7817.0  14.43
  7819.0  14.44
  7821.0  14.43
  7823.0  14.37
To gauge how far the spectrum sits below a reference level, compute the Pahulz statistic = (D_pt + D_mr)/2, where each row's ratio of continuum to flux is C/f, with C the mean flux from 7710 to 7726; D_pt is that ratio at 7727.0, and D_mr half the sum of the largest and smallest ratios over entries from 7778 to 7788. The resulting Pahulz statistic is 1.01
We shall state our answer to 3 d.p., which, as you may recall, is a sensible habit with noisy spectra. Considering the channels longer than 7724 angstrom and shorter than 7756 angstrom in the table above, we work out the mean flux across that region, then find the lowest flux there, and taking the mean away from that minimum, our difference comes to -0.211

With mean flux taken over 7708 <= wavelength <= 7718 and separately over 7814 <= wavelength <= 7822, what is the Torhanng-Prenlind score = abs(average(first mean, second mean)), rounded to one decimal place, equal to 14.5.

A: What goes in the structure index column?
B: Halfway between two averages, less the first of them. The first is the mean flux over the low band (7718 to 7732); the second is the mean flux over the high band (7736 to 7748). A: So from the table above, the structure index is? -0.01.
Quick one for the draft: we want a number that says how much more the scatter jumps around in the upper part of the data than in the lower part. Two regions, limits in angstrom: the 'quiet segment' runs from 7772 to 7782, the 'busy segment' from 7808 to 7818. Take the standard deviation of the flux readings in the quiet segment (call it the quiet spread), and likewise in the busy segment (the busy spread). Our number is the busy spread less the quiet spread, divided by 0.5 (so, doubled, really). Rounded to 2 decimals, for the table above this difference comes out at 0.00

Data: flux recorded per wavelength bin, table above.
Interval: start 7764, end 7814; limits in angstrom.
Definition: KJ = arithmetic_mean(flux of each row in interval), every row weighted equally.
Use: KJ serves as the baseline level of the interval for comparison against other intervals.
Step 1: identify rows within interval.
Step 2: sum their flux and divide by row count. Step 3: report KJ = 14.4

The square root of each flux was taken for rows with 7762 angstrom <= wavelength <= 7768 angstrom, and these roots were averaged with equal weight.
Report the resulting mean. 3.795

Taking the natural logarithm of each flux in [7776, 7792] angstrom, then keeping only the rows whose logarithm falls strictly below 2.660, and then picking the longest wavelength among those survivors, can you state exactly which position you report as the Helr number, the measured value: 7791.0 angstrom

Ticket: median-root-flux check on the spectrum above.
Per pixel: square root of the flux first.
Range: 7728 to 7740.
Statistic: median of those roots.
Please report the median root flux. 3.78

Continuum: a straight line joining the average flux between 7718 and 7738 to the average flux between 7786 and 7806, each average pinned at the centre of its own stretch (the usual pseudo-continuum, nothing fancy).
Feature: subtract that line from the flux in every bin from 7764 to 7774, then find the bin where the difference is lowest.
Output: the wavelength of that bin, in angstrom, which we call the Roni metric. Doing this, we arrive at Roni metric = 7765.0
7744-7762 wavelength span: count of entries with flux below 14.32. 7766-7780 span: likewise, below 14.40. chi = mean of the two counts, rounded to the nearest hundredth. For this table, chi 4.00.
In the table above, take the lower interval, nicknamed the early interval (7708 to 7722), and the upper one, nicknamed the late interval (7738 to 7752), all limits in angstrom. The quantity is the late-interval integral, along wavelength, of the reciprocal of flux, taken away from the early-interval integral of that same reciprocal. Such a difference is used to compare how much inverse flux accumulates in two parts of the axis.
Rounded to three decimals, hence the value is -0.021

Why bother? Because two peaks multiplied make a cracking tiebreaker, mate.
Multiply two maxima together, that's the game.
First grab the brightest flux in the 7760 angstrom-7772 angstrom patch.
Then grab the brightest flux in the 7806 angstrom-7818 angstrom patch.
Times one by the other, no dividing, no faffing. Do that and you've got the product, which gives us 210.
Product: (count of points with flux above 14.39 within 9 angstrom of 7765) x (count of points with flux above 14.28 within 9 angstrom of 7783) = 40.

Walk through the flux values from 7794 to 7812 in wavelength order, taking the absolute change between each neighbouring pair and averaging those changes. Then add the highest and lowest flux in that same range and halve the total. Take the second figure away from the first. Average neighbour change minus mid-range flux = -14.2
